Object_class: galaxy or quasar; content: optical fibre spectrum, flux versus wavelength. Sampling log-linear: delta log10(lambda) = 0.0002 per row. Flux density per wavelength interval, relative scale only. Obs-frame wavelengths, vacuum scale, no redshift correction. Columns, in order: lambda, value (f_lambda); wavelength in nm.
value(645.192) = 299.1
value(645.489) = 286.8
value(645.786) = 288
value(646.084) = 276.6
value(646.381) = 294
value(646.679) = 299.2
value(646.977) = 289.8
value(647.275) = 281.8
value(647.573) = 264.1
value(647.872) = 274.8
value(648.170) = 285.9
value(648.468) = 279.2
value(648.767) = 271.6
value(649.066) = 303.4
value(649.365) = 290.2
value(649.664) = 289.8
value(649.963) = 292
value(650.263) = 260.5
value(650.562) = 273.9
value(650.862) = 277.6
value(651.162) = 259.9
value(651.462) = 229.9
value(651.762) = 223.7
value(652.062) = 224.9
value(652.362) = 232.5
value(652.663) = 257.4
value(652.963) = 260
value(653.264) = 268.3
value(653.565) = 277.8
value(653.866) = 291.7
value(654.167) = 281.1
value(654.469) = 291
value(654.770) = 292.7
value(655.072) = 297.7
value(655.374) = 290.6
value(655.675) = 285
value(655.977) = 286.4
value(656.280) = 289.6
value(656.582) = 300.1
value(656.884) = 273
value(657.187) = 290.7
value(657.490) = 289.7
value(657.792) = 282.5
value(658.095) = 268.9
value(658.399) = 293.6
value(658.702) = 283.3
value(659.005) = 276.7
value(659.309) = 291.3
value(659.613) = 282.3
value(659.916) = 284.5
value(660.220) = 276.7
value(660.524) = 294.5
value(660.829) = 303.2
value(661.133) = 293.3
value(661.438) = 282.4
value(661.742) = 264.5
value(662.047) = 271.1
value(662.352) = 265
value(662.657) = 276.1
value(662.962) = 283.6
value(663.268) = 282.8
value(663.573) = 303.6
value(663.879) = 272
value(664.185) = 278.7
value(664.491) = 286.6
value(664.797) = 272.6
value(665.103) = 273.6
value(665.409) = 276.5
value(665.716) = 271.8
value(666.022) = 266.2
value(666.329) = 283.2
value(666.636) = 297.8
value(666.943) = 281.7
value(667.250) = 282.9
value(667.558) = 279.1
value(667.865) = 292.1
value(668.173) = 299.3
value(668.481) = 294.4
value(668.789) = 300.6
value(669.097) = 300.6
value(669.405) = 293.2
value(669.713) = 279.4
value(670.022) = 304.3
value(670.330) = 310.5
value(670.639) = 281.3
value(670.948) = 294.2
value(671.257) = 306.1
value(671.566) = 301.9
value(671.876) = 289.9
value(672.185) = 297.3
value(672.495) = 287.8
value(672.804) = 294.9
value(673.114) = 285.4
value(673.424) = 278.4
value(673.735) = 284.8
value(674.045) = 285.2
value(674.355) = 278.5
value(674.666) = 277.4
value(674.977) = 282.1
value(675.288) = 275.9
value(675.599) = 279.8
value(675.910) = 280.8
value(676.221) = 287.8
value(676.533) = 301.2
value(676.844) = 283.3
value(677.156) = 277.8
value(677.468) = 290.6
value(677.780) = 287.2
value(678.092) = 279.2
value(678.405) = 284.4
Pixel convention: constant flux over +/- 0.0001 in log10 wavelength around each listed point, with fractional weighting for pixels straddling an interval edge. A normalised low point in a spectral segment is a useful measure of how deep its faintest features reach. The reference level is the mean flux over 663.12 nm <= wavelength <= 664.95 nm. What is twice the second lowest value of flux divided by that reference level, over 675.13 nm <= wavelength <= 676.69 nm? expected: 1.98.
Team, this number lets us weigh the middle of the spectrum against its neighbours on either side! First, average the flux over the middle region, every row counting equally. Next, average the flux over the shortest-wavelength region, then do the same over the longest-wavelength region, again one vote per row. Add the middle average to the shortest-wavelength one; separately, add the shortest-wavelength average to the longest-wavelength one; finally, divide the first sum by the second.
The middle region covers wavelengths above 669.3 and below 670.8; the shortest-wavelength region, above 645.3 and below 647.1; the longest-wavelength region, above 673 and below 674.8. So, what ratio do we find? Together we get 1.02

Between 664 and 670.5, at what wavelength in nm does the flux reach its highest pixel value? 670.330 nm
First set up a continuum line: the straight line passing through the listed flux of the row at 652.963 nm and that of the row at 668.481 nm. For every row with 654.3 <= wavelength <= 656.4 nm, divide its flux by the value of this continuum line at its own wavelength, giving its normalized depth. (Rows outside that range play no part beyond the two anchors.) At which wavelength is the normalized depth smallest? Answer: 655.675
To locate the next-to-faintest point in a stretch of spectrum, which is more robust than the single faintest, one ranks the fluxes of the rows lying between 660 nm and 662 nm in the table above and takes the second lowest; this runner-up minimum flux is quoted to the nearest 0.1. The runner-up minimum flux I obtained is 276.7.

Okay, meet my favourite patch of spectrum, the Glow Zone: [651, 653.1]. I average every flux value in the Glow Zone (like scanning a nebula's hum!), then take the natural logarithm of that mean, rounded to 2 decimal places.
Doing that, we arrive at 5.49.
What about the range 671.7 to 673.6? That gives 5.67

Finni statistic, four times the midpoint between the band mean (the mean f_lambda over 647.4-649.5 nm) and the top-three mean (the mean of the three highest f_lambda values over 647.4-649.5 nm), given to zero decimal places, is 1149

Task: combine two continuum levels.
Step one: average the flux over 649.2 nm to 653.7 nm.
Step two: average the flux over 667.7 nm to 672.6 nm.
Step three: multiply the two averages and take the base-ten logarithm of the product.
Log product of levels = 4.89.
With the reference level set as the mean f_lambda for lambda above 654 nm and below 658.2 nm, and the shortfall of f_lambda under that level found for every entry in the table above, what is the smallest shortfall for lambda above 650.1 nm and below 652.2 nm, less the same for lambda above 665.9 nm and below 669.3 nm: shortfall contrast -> 23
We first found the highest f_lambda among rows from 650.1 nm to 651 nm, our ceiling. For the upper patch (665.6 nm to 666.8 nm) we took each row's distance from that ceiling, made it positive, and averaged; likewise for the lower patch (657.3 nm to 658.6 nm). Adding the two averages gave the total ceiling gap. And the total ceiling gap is 21.2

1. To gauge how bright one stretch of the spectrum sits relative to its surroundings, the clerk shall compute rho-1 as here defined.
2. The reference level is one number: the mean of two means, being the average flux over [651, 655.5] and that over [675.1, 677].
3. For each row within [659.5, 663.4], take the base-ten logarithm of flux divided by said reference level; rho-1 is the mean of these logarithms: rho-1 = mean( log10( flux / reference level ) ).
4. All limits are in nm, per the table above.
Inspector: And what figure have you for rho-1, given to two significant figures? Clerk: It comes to 0.0098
